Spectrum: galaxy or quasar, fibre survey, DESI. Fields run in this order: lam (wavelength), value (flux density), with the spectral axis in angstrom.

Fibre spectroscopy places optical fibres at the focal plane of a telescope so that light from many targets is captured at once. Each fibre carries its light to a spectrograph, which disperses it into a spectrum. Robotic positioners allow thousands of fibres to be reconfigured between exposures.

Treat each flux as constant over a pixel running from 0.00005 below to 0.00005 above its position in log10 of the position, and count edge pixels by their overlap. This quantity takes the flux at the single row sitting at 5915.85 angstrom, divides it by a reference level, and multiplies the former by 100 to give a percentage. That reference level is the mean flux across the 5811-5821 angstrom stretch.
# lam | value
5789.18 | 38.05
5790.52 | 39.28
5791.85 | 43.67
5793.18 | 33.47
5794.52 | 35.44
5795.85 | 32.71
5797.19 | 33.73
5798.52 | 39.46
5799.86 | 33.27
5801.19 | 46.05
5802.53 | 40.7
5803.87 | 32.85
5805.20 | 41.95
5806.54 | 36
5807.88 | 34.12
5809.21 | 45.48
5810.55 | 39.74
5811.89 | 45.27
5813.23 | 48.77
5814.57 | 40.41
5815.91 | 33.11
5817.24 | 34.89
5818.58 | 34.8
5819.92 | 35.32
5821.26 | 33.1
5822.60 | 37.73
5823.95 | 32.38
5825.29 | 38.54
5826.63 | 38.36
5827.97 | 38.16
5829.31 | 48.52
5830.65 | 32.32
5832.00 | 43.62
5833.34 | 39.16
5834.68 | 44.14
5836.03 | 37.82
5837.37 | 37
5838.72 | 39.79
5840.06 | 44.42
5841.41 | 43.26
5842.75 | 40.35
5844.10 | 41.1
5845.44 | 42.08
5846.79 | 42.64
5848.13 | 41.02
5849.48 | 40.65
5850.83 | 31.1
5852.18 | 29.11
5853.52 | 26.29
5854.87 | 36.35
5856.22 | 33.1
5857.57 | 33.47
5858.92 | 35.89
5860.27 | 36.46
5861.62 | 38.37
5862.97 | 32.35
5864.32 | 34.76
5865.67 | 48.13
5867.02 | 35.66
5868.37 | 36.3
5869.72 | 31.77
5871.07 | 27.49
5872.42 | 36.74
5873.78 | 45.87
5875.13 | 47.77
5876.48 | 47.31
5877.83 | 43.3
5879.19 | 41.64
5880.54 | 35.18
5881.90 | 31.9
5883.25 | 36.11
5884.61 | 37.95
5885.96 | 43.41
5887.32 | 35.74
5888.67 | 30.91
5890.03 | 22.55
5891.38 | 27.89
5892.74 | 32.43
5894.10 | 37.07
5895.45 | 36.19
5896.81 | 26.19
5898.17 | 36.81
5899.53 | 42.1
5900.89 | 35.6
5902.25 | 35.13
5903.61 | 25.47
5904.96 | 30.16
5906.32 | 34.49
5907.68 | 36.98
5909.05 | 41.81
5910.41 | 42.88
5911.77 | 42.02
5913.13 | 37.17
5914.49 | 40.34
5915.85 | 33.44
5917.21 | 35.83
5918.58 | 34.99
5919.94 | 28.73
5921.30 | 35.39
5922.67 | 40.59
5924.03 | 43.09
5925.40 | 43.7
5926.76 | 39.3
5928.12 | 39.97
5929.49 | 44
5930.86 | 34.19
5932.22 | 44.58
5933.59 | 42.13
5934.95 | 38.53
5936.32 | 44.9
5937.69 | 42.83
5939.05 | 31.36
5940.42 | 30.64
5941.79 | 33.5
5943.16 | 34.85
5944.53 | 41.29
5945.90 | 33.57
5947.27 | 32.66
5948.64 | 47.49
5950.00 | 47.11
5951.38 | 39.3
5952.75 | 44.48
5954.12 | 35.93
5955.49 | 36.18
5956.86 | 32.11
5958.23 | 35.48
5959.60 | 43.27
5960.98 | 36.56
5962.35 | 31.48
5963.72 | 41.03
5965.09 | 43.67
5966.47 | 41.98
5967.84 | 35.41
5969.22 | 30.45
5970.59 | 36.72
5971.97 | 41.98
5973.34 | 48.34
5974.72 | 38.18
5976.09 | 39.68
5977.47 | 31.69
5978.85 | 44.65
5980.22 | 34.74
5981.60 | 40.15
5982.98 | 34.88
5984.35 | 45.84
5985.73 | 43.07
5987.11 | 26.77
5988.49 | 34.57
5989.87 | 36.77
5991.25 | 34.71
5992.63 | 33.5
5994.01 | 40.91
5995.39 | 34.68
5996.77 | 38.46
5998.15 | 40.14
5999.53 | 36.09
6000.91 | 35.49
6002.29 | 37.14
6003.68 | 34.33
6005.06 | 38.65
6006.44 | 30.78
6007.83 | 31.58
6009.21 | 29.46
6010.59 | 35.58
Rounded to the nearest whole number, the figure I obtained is 86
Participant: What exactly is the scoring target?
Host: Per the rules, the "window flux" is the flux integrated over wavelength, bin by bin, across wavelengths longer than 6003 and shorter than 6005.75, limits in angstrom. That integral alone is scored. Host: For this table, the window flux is 101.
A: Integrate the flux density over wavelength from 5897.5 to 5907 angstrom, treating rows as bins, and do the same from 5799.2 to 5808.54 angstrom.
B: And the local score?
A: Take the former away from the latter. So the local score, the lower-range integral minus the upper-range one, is 28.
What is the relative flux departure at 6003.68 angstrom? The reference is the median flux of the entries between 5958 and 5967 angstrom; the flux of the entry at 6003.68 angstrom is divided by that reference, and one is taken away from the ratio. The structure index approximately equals -0.16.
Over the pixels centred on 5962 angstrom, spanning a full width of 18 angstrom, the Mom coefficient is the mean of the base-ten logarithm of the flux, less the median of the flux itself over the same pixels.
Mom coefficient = -34.6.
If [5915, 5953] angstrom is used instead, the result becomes -37.7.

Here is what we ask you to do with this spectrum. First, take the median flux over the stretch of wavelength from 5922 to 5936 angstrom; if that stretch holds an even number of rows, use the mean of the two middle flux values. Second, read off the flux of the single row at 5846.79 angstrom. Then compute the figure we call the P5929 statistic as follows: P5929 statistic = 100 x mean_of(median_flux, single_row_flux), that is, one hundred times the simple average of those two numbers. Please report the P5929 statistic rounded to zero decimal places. 4200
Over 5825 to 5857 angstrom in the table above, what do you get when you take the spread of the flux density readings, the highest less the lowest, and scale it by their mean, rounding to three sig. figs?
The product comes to 860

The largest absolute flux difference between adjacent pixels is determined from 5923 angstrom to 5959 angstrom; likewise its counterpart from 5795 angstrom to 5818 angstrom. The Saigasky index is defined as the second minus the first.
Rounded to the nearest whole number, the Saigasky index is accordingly -2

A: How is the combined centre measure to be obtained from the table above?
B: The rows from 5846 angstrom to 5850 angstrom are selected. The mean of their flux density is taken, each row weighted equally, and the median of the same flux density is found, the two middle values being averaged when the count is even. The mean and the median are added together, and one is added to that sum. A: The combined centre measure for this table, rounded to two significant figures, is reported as 83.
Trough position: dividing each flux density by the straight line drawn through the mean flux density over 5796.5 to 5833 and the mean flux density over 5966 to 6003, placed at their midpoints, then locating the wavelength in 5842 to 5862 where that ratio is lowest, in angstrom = 5853.52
